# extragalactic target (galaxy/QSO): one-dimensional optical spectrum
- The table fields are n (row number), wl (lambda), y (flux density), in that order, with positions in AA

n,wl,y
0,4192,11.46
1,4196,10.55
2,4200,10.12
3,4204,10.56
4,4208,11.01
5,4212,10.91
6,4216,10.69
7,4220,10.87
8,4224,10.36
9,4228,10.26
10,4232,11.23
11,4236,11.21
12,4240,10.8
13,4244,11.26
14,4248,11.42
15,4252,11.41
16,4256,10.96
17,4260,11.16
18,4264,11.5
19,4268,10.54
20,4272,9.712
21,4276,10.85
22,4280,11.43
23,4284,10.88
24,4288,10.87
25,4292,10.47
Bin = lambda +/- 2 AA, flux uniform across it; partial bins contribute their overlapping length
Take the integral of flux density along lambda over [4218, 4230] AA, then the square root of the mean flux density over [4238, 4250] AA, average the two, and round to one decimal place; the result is 64.7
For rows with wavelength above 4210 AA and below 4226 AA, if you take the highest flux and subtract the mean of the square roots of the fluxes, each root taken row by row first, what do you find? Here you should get 7.64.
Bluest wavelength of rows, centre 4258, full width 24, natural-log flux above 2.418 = 4248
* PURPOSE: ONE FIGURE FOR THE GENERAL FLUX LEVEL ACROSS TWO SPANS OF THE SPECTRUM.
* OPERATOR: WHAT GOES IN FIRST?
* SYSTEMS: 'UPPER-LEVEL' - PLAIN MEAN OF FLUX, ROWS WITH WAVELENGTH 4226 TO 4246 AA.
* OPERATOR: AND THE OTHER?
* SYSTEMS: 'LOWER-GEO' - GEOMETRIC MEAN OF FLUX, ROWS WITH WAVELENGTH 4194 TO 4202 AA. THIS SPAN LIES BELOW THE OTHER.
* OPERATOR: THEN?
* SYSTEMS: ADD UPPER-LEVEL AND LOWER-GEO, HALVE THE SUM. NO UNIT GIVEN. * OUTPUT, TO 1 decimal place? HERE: 10.6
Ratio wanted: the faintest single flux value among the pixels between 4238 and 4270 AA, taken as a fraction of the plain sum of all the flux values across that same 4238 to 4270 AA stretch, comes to 0.118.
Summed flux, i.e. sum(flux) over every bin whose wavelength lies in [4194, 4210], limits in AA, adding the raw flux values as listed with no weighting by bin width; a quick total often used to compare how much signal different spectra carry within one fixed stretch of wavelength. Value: 42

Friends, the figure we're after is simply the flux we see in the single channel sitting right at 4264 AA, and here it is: 11.5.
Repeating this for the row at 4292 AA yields 10.47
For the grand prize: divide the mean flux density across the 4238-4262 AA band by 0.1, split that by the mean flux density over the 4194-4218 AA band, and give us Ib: 10.5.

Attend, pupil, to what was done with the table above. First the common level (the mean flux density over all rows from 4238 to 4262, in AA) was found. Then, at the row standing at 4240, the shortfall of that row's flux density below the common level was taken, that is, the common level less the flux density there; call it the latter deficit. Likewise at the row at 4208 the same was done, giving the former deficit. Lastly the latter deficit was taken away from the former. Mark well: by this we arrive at -0.21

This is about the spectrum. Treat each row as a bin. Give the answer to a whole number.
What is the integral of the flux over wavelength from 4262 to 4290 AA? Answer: 303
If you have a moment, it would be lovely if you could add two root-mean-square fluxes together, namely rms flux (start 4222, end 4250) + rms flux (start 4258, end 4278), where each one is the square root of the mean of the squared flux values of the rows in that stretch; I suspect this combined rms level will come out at 21.7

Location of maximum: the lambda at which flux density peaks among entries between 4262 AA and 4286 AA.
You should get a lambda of 4264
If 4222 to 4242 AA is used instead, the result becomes 4232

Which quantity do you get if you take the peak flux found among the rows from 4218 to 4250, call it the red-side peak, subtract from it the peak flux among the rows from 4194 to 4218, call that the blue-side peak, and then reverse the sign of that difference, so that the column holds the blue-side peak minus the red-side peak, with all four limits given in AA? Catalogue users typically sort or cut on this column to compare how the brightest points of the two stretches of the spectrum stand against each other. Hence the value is -0.41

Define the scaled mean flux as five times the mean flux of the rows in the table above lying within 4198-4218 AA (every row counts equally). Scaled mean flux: 53.3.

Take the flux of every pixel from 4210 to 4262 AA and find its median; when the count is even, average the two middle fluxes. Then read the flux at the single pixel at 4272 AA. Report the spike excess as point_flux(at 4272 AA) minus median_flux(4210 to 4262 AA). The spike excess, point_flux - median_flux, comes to -1.2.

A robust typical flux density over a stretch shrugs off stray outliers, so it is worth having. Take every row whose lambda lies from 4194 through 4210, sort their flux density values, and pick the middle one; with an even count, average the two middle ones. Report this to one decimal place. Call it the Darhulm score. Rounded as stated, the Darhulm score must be 10.6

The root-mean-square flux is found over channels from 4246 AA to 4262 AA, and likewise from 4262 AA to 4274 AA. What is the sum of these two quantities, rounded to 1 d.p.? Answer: 21.8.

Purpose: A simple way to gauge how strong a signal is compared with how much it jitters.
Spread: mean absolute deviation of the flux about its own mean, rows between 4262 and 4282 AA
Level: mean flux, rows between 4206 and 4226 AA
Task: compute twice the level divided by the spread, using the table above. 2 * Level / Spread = 40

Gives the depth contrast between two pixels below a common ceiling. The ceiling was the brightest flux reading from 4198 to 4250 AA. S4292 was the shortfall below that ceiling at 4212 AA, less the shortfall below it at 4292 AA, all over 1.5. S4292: -0.3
